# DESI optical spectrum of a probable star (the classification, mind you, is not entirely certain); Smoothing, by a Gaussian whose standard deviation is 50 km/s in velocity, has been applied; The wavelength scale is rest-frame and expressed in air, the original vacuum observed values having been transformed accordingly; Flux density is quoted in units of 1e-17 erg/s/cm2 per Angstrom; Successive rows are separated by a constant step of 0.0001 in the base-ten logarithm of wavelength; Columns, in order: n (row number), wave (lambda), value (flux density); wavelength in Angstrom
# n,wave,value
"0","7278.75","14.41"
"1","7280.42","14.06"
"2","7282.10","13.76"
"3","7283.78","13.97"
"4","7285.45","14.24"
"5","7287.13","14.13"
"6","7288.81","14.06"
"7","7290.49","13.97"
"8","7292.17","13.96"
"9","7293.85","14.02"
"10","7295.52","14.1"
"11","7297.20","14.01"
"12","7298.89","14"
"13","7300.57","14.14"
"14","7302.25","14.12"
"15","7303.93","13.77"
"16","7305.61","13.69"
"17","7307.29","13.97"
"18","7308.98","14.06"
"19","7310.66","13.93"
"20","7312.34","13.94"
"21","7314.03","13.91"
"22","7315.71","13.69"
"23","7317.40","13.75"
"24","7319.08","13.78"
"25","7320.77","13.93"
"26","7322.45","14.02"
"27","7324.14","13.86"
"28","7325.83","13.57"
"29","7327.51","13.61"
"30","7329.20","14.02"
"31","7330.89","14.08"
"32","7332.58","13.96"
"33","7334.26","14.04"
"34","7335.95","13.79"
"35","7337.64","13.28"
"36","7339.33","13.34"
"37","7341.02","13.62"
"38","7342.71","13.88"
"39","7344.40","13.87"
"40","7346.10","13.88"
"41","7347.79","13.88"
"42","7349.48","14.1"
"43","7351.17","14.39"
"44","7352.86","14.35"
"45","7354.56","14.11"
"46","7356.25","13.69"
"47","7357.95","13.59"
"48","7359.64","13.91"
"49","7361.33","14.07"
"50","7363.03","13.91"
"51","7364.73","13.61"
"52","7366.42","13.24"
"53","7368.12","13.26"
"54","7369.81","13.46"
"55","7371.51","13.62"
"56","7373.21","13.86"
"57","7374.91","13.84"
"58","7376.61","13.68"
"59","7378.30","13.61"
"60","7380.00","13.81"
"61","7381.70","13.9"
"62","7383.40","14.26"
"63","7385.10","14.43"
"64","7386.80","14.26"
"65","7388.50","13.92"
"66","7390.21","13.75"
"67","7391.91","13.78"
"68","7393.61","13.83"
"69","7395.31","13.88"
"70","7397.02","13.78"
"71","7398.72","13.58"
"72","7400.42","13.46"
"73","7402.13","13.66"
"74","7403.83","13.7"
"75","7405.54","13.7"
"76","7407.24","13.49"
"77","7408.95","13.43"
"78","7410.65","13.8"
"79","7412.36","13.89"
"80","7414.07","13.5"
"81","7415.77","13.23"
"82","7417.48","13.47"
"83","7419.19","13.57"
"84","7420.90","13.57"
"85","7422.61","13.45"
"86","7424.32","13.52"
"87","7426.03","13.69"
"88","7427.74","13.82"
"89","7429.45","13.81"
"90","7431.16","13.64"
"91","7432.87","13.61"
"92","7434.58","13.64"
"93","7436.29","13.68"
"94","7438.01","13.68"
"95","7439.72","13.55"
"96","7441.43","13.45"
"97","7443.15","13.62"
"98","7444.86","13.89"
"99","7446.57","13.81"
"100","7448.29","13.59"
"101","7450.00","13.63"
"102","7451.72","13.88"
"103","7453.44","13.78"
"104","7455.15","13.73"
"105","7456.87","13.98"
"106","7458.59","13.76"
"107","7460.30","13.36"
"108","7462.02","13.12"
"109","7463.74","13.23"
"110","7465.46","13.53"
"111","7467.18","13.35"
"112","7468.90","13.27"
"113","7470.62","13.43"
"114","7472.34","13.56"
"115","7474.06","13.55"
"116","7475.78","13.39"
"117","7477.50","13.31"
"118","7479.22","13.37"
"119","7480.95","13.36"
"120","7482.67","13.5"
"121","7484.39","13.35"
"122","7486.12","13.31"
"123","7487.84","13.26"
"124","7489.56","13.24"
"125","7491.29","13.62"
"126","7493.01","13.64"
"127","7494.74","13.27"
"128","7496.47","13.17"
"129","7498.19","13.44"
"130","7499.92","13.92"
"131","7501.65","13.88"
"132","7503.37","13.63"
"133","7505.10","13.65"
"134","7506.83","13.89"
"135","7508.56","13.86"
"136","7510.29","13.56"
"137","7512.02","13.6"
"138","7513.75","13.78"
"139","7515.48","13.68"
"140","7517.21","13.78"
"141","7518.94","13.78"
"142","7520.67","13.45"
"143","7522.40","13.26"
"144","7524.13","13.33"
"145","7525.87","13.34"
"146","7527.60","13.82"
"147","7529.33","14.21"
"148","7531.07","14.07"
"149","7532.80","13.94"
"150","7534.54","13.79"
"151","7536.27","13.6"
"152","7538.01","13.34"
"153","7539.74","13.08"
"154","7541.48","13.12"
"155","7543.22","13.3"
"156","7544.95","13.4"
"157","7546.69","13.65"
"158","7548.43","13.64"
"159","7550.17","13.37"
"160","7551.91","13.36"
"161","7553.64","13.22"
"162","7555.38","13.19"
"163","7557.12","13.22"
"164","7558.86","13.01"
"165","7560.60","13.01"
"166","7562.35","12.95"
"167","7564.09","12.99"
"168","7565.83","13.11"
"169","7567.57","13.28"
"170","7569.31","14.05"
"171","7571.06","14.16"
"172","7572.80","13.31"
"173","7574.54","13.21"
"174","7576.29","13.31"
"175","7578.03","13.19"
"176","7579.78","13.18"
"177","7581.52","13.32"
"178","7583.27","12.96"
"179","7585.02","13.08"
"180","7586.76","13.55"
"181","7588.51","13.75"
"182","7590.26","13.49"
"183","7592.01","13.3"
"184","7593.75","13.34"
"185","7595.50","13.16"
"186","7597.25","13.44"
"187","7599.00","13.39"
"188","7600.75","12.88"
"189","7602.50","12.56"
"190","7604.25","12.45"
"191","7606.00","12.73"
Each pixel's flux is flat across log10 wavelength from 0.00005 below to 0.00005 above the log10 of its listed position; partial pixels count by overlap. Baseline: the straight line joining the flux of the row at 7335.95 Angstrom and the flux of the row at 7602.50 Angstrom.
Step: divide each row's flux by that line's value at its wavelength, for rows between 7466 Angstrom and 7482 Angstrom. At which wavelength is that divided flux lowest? 7468.90 Angstrom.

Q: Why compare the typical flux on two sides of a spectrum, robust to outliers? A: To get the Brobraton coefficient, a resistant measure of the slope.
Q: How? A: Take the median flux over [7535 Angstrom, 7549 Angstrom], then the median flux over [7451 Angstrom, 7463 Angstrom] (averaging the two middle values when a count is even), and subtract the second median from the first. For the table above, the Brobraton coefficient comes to -0.4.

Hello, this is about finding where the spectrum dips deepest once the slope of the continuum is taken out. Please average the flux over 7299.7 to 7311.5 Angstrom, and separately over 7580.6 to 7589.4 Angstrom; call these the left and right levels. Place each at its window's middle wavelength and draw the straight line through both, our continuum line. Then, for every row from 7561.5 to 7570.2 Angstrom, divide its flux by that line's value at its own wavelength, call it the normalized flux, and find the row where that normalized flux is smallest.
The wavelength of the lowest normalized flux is 7562.35 Angstrom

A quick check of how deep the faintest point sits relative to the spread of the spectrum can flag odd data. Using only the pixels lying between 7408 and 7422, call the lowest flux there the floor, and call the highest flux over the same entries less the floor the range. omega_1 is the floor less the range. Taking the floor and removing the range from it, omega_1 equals 12.6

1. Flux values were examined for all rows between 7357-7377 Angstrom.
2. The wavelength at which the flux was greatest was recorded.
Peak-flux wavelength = 7361.33 Angstrom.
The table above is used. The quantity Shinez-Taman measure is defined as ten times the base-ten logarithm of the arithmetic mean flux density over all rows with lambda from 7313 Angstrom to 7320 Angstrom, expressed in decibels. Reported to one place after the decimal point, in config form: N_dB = 11.4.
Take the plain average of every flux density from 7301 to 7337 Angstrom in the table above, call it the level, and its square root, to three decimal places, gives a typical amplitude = 3.726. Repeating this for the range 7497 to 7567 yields 3.675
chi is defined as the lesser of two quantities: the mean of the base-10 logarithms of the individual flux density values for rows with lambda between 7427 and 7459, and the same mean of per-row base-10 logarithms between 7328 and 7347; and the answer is 1.14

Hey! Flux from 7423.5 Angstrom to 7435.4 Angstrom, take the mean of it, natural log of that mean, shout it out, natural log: 2.62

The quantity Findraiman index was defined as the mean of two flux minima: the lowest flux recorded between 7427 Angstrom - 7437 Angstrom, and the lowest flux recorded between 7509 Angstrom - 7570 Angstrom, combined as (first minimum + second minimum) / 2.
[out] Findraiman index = 13.3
